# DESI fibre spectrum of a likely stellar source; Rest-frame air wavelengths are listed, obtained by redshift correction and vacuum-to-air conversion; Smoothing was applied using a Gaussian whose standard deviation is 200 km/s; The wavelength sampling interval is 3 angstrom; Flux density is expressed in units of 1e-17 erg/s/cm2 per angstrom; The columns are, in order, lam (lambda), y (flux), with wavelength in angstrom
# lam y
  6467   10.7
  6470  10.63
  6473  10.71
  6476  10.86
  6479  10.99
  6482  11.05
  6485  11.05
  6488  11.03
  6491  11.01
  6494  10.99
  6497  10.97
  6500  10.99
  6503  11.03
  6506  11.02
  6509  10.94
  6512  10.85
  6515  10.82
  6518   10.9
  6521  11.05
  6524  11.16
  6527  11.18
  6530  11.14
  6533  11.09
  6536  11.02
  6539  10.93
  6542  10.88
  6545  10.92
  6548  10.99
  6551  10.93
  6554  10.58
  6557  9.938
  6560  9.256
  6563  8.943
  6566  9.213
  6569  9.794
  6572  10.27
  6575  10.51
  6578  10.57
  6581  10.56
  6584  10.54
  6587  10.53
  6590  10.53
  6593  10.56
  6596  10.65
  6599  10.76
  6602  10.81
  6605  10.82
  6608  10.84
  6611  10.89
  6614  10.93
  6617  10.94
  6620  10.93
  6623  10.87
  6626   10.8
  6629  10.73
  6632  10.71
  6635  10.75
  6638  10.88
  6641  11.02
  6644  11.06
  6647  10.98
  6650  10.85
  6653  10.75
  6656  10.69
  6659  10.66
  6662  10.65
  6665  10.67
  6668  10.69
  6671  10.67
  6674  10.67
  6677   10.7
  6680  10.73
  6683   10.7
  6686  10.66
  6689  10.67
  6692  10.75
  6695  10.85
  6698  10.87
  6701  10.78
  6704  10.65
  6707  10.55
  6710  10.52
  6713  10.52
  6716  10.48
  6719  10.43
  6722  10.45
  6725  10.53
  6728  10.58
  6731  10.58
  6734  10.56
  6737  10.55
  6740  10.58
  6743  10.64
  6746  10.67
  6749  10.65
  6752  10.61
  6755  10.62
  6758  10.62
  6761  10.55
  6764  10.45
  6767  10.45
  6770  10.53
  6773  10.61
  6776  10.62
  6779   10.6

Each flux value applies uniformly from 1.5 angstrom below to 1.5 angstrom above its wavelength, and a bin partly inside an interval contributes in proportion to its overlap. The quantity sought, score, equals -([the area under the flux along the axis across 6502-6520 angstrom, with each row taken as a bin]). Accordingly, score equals -197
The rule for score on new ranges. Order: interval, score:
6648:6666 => -193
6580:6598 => -190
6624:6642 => -195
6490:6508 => -198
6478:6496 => -198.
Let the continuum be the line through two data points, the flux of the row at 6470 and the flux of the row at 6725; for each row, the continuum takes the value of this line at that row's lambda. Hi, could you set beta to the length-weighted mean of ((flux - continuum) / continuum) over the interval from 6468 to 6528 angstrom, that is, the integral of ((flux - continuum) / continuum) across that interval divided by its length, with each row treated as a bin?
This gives 0.032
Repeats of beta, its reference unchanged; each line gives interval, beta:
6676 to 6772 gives 0.007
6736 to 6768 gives 0.006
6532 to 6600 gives -0.016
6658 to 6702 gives 0.016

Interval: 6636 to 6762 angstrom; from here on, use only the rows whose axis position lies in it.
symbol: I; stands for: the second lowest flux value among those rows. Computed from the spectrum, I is 10.45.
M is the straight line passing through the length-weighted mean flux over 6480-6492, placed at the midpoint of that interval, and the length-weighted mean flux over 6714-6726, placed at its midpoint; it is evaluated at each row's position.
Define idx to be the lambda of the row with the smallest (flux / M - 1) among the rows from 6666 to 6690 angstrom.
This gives 6671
